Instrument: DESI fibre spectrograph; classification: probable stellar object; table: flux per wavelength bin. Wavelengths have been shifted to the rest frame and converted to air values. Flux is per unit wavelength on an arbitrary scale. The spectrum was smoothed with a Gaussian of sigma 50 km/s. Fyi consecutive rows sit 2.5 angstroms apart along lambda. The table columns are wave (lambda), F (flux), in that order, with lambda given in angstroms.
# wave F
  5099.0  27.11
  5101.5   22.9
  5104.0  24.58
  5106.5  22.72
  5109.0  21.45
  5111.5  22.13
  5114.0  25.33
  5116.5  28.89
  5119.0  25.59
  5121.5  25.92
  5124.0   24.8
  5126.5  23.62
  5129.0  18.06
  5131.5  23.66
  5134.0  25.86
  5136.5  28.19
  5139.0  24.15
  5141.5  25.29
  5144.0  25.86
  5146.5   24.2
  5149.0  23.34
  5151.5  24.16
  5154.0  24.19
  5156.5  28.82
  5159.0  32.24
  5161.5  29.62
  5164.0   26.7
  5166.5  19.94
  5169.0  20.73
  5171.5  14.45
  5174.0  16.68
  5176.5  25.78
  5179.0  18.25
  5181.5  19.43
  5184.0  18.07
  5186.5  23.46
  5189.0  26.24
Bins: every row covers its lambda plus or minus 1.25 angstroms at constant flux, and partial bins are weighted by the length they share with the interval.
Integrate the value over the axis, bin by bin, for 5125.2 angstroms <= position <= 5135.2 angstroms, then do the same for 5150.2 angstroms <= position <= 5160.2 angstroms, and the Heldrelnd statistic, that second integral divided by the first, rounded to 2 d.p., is 1.20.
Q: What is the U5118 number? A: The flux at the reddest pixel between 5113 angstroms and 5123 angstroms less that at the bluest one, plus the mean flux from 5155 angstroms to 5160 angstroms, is 31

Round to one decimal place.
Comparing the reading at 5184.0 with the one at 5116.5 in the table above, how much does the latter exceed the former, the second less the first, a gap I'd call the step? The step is 10.8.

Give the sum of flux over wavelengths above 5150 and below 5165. 166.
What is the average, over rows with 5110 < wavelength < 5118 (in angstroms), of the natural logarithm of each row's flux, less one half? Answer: 2.73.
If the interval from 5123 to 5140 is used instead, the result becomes 2.67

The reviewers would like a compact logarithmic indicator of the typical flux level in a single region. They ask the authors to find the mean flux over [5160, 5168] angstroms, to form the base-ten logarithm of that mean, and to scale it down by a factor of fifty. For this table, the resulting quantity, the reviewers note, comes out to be 0.0281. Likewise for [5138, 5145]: 0.0280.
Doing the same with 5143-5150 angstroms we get 0.0278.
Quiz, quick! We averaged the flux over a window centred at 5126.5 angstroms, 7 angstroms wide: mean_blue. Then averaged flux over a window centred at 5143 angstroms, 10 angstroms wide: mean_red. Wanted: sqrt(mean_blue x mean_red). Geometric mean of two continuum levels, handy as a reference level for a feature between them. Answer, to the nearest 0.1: 23.5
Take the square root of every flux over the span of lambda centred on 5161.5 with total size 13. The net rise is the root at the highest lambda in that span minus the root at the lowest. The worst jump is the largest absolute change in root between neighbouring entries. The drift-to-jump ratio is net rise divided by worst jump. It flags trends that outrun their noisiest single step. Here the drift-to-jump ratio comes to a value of -1.3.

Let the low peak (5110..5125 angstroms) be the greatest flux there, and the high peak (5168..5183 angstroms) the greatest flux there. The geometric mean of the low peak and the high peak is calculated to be 27.29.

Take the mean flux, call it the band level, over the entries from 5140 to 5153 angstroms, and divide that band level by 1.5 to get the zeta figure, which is 16.4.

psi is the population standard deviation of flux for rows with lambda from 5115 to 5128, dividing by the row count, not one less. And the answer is 1.8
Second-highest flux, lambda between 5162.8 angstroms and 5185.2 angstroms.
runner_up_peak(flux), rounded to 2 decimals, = 25.78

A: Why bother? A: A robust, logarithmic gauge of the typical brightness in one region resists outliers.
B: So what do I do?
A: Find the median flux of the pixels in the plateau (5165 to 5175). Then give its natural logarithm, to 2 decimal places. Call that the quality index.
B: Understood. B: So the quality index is 2.91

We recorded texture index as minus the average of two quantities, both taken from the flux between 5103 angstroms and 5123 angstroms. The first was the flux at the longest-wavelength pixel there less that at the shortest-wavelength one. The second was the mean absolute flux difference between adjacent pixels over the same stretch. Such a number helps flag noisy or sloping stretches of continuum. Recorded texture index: -1.7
